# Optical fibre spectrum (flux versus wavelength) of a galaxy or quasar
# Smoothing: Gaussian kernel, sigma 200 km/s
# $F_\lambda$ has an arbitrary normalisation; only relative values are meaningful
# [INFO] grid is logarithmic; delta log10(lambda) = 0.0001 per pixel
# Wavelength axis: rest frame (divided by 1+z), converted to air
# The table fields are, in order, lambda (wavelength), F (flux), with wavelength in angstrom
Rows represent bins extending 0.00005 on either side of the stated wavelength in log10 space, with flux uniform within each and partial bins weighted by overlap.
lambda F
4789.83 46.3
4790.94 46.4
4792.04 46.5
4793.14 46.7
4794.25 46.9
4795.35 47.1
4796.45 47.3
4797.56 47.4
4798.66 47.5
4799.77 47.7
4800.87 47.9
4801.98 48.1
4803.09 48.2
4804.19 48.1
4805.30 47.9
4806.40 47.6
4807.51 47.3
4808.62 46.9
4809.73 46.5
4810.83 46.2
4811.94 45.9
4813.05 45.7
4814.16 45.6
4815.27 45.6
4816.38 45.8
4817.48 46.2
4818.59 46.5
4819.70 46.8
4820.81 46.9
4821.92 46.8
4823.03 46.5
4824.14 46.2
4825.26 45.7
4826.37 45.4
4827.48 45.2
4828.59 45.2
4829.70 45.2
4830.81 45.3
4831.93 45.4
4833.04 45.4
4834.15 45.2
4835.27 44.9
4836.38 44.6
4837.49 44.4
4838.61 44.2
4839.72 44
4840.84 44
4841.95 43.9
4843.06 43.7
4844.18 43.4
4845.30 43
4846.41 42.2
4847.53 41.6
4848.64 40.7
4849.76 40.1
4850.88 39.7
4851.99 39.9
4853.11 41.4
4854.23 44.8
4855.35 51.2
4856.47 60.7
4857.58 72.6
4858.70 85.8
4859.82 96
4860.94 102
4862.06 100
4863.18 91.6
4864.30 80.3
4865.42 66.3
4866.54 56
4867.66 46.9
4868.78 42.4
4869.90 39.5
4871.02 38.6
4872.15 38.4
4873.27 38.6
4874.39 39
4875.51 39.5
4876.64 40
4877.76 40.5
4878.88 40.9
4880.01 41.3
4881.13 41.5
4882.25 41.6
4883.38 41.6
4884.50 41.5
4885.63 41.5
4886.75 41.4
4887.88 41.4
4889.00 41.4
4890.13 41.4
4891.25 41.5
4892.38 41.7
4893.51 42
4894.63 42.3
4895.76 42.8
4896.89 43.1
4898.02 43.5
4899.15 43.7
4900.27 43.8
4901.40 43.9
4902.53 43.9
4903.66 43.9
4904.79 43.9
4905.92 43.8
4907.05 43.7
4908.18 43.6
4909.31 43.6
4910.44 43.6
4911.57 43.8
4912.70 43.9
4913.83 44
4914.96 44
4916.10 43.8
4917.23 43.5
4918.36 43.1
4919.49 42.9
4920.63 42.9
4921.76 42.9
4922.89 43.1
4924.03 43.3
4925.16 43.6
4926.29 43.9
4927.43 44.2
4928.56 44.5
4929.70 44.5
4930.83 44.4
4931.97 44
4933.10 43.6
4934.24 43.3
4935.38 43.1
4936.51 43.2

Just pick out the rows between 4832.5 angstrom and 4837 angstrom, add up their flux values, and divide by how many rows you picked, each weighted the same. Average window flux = 45.0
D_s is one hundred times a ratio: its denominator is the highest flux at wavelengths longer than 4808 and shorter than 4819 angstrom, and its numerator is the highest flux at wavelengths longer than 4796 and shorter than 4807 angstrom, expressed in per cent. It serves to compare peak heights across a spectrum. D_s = 103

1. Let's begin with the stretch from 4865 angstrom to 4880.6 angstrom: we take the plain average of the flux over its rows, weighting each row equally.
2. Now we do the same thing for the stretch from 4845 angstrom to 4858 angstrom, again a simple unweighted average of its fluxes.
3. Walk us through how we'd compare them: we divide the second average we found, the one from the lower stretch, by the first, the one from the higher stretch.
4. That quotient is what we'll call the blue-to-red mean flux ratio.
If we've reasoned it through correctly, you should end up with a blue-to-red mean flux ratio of 1.07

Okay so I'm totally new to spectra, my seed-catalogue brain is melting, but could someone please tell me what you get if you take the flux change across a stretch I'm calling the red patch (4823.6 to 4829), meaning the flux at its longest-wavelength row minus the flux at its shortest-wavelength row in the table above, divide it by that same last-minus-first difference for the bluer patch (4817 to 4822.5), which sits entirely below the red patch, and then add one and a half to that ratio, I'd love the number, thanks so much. -0.2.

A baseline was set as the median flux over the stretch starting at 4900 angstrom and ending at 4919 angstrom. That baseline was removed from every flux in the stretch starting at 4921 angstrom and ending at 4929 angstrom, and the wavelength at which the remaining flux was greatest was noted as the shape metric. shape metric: 4928.56 angstrom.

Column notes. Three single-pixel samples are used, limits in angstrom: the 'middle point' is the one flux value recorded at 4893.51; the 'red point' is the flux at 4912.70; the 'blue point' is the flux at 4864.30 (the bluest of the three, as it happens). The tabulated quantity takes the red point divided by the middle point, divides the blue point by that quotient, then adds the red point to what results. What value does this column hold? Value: 121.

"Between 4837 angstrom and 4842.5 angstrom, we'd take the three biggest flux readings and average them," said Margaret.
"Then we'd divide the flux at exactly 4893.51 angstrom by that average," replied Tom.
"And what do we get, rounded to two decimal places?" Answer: 0.95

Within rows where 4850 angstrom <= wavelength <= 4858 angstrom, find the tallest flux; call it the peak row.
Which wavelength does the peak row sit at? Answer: 4857.58 angstrom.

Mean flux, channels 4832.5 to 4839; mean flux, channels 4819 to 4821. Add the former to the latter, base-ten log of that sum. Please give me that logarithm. 1.96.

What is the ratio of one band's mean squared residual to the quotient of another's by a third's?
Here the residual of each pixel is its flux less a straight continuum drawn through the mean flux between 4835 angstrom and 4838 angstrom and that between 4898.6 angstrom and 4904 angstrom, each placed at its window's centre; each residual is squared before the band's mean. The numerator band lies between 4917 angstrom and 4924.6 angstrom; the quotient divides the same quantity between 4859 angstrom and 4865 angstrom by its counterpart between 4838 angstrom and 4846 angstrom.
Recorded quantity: 0.00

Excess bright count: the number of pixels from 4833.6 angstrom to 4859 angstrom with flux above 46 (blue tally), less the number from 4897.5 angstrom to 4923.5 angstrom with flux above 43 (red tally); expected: -16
